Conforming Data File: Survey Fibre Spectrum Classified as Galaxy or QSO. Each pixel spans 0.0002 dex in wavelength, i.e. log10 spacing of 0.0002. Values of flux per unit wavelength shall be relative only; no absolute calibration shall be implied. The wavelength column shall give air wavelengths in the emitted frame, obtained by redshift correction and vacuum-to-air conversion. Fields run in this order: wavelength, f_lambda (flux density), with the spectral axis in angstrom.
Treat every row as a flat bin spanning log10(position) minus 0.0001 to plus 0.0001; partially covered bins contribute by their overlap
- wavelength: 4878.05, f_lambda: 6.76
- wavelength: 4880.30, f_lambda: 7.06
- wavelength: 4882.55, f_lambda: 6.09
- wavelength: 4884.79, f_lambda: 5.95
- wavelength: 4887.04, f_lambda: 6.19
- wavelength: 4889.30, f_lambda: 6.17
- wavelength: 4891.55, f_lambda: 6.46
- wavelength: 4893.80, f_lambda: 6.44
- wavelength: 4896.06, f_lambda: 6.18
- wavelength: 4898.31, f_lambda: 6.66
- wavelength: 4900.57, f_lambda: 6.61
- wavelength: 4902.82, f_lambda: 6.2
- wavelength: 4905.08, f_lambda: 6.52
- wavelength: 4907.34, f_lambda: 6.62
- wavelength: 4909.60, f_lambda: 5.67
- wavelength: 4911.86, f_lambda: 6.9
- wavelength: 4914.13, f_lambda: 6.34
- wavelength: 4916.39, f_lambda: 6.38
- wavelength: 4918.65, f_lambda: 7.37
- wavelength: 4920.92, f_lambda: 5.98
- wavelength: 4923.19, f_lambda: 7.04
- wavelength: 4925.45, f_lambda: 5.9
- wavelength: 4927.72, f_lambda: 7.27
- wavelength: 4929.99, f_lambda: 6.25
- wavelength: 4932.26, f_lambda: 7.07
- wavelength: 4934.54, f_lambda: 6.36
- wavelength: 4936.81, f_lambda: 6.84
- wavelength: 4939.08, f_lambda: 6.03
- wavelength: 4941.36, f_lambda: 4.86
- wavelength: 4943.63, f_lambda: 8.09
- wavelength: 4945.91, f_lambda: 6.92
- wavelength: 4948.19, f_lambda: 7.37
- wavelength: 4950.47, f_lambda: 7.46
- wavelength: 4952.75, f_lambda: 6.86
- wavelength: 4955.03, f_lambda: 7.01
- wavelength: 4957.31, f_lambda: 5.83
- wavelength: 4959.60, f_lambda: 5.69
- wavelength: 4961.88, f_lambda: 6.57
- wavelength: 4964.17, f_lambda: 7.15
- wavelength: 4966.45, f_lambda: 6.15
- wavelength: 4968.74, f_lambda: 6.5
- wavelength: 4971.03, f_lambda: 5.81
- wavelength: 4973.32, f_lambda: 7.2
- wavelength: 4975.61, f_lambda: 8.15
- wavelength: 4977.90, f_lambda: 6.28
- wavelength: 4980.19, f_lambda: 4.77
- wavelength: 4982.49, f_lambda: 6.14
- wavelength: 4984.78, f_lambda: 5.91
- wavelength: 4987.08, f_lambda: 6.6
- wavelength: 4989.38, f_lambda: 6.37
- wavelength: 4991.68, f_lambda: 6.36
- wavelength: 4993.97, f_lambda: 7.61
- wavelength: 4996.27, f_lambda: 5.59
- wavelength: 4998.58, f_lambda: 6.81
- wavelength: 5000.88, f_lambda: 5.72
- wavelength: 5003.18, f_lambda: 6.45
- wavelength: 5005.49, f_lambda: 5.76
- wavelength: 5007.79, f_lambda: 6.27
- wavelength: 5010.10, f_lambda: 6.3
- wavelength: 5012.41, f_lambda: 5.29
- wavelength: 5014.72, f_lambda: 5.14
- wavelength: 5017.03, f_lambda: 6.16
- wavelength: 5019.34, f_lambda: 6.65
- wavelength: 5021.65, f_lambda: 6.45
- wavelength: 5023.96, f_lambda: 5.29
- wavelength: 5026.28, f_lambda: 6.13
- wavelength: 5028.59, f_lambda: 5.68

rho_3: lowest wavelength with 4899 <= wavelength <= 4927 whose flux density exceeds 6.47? 4900.57 angstrom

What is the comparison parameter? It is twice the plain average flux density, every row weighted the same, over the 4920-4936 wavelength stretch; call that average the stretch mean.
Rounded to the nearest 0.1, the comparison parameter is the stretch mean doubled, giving 13.1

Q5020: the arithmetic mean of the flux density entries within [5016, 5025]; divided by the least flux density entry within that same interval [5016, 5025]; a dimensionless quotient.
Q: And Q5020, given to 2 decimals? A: 1.16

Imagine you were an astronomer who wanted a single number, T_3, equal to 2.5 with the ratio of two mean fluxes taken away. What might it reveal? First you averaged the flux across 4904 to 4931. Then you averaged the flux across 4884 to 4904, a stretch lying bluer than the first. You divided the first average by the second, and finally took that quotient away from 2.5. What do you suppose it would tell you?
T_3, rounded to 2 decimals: 1.47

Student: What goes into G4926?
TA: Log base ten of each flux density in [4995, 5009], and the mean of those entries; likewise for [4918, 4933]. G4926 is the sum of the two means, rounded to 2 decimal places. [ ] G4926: 1.61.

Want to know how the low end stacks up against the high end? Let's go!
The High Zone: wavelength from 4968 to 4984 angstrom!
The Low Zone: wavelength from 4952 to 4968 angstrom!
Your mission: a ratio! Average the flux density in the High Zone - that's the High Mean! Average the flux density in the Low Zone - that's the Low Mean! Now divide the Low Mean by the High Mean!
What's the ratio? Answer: 1.01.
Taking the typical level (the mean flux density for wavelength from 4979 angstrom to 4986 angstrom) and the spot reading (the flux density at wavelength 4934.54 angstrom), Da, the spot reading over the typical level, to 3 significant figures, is 1.13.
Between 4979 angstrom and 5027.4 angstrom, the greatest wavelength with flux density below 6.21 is 5026.28 angstrom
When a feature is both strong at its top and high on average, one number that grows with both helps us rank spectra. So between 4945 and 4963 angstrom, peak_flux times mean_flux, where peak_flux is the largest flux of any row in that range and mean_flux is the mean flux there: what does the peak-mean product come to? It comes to 50.1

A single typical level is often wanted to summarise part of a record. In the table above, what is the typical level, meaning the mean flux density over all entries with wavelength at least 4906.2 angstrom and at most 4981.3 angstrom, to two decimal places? 6.57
